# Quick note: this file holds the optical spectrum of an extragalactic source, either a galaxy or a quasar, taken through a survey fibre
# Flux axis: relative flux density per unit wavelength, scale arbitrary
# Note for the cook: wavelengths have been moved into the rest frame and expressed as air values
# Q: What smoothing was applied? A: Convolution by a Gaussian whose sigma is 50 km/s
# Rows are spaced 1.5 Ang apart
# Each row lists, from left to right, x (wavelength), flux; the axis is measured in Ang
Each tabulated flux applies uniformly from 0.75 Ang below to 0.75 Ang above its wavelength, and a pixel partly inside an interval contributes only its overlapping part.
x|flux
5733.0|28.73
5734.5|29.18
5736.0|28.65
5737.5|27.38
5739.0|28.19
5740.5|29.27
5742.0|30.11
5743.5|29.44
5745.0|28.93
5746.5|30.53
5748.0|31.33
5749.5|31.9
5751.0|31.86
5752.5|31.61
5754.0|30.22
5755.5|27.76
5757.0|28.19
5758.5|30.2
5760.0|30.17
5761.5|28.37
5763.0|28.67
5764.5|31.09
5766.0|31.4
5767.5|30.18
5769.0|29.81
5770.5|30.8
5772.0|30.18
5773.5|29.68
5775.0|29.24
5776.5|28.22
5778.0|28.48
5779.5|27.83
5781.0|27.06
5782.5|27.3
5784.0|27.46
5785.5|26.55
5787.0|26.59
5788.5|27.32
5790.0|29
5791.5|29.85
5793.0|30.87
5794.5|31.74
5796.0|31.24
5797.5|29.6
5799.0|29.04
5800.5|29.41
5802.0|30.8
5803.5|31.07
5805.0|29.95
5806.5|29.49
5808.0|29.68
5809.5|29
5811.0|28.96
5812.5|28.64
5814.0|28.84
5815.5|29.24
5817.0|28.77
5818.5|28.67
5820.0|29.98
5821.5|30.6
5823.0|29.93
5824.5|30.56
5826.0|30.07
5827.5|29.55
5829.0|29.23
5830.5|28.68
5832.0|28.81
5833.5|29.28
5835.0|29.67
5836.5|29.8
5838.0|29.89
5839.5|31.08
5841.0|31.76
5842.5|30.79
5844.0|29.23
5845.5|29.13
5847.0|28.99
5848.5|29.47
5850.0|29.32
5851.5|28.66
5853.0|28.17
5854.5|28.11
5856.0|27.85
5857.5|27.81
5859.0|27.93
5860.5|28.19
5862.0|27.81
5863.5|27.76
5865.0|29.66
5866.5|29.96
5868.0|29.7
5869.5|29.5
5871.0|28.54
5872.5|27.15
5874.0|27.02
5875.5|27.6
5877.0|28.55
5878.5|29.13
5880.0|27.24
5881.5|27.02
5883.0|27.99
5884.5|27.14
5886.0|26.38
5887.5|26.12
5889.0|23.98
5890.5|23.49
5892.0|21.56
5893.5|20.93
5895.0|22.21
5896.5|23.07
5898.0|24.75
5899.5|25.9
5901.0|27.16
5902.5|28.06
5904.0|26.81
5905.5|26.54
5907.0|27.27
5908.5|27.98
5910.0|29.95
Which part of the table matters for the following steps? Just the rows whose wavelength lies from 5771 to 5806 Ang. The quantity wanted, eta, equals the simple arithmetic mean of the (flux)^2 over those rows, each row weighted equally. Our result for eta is 847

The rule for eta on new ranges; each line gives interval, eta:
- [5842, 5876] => 820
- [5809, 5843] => 879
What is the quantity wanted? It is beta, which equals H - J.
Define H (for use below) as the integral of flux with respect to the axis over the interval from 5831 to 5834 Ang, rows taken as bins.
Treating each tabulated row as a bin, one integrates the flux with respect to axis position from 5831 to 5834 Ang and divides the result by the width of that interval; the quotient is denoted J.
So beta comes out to 58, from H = 87.0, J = 29.0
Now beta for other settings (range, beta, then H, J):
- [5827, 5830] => 59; 88.0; 29.3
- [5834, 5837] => 59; 89.1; 29.7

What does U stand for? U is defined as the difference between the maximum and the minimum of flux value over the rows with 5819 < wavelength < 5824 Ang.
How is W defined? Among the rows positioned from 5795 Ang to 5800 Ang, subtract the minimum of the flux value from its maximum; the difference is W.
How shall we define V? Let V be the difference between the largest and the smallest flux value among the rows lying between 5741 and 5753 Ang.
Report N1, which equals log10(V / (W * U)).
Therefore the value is 0.30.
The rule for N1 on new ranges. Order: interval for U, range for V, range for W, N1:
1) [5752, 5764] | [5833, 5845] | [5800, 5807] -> -0.40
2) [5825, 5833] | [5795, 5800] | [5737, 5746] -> -0.24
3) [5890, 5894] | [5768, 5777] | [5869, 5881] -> -0.39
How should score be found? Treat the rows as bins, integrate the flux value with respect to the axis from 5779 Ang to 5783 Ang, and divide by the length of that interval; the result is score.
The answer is 27.4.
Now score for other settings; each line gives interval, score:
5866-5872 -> 29.3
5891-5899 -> 22.6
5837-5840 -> 30.4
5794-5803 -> 30.3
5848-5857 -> 28.6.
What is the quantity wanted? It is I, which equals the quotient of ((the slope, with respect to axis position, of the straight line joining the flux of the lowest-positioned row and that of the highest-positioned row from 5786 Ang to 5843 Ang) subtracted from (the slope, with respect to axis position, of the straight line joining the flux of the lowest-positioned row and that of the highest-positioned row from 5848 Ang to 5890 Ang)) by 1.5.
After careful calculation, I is -0.1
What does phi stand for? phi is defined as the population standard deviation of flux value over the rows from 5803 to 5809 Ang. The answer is 0.61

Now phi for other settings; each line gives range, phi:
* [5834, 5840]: 0.57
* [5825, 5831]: 0.50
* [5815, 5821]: 0.52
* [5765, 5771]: 0.61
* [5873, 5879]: 0.82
